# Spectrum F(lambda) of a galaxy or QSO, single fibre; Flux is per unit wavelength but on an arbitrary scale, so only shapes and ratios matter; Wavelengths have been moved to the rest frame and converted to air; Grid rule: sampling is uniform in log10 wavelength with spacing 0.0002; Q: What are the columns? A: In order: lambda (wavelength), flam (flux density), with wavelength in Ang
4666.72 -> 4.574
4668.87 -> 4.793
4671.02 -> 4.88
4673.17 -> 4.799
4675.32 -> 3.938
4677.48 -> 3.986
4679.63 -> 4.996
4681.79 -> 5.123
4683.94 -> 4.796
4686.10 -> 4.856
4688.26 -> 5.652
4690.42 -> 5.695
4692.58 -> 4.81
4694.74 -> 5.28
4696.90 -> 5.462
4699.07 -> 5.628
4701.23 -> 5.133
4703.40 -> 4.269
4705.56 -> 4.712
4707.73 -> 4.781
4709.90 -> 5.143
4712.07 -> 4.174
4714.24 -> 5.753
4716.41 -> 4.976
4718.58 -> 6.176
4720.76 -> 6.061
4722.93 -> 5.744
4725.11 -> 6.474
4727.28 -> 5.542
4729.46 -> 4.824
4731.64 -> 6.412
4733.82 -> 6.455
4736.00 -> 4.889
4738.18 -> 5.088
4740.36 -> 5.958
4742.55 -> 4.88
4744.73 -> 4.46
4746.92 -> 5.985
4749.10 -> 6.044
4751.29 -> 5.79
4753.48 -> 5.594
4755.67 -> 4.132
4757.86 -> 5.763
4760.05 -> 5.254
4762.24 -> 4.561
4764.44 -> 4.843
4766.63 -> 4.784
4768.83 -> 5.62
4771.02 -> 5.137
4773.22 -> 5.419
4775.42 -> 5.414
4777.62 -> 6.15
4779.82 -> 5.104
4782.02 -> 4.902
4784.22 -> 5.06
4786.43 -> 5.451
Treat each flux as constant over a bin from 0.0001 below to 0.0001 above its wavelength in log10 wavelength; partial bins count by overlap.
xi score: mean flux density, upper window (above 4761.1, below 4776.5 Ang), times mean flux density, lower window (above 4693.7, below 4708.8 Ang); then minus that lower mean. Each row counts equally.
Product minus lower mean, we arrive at 21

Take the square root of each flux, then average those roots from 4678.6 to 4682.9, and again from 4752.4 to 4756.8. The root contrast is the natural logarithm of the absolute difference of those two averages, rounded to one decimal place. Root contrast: -3.0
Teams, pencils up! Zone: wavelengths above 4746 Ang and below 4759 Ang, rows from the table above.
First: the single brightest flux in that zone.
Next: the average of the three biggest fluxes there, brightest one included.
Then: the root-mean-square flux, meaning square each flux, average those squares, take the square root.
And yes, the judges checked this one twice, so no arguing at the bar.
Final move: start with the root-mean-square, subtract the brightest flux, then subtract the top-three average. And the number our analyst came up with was -6.4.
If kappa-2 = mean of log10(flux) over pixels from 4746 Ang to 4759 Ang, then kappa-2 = 0.741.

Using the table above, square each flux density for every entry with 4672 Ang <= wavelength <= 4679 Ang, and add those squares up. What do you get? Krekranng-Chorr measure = 54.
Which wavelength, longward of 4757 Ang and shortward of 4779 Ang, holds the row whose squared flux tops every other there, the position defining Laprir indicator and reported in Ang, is 4777.62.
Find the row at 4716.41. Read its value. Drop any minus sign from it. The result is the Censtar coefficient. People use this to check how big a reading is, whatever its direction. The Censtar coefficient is 4.98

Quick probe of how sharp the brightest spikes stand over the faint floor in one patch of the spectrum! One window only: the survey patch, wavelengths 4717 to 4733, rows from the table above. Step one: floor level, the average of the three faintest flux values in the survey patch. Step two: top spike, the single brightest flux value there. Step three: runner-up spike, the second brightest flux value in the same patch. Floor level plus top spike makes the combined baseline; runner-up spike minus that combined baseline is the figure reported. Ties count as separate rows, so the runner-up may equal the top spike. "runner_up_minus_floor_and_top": -5.43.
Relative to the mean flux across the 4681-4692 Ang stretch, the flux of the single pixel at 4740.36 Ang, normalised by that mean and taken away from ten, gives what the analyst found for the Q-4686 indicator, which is 8.86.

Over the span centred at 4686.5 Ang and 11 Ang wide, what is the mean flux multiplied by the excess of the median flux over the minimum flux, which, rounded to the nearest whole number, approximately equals 2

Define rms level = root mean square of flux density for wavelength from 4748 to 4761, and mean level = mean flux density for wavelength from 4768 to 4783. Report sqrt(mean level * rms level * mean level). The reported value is 12.6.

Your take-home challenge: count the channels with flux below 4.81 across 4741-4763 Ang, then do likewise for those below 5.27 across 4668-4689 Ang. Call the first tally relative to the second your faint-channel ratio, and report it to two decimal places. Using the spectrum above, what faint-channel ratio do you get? 0.33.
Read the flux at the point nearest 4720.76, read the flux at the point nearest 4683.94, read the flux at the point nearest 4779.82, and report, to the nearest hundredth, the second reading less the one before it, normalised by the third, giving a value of -0.25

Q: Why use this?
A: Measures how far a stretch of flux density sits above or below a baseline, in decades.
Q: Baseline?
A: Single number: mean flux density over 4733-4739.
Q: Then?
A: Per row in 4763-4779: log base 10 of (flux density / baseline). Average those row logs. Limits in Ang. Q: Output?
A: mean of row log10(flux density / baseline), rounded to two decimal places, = -0.01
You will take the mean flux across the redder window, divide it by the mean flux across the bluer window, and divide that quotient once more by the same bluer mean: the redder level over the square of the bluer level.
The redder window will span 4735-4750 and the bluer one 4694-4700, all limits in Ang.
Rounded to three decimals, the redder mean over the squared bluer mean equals 0.179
